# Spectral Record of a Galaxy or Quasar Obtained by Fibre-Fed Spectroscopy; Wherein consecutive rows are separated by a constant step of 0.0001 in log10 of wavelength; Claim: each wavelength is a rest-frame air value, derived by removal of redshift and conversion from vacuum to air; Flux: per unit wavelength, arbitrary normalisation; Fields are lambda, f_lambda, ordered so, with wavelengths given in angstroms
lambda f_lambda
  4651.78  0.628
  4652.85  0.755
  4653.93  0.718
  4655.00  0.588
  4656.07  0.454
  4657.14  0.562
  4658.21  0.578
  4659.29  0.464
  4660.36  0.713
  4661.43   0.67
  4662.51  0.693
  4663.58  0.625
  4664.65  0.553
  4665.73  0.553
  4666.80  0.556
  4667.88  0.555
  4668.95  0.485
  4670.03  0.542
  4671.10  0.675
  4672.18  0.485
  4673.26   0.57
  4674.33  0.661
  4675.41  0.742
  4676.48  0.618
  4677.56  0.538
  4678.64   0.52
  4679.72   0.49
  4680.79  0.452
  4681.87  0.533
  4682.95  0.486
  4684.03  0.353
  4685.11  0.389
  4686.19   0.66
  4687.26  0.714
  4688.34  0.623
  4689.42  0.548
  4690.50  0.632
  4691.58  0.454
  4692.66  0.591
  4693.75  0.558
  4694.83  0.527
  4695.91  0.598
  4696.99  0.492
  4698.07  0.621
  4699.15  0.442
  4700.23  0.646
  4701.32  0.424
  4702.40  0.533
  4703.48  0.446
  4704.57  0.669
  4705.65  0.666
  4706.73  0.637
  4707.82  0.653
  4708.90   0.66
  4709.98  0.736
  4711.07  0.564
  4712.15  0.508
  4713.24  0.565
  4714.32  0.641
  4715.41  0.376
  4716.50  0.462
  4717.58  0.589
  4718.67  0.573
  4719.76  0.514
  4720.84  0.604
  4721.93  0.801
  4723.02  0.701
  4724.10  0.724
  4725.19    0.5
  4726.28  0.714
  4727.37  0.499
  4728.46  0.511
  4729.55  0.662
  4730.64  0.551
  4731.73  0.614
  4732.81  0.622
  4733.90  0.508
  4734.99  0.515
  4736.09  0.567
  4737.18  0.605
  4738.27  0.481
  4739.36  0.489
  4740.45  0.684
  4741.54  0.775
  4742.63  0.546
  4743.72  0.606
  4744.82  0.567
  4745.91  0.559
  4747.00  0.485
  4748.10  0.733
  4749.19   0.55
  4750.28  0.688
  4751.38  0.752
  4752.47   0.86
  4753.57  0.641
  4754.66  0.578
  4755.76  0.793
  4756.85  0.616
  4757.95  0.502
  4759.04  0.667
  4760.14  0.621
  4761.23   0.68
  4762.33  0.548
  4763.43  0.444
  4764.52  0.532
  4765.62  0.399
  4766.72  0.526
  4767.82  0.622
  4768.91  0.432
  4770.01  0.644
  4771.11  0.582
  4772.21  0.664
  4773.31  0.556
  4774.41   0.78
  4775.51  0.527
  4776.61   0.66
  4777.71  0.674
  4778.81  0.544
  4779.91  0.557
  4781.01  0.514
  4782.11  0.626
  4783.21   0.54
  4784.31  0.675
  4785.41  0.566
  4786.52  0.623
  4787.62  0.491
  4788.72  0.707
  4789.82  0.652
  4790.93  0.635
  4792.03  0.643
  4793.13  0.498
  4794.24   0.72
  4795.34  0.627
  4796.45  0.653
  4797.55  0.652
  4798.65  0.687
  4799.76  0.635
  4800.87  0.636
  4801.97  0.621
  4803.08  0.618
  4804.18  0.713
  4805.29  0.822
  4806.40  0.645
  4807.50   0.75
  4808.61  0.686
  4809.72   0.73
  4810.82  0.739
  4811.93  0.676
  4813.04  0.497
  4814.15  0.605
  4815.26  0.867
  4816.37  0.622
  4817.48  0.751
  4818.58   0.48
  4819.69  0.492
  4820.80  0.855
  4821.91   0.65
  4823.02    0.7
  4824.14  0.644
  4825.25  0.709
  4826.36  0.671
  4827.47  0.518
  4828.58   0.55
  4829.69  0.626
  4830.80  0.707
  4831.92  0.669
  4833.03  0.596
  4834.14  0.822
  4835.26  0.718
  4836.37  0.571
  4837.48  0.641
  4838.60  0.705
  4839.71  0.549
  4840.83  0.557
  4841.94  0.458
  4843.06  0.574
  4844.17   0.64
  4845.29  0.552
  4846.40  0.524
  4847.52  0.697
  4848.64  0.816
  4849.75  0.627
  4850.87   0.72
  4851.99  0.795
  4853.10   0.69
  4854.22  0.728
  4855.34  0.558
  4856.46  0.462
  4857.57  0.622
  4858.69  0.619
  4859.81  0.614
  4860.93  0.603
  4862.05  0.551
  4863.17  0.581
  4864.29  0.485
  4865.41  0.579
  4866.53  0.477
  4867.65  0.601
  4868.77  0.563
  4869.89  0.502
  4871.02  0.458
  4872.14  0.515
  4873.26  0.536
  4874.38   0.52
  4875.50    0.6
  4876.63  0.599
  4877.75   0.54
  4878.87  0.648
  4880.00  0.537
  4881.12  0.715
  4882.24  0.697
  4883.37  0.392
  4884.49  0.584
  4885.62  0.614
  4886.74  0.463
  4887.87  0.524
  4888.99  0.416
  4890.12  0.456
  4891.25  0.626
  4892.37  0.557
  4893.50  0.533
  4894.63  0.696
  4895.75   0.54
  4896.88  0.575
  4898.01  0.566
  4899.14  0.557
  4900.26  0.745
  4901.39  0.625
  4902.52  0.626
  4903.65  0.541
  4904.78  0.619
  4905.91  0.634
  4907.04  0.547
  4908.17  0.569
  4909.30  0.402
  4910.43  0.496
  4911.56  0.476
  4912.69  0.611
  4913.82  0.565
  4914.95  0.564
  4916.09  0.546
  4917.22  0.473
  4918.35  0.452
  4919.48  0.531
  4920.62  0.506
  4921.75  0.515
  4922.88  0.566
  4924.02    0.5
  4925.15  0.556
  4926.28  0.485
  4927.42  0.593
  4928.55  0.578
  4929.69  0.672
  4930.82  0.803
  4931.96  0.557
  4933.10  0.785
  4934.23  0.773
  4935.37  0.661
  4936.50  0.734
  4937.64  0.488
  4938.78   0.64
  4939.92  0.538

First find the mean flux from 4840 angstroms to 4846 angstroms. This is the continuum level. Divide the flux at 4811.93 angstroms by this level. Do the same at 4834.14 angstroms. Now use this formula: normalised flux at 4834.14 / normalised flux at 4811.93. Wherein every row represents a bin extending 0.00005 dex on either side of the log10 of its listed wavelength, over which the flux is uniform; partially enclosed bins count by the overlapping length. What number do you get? 1.22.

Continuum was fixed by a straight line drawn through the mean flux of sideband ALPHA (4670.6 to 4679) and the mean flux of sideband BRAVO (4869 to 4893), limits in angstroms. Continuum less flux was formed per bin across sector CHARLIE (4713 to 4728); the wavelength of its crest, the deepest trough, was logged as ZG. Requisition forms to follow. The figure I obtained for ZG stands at 4715.41 angstroms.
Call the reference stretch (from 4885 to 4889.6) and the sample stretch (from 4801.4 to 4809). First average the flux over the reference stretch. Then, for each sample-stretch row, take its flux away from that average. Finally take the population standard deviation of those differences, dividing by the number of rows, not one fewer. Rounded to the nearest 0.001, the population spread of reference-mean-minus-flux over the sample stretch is 0.069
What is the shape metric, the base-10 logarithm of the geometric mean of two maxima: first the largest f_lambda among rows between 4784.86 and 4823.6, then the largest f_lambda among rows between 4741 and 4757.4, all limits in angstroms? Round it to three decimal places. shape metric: -0.064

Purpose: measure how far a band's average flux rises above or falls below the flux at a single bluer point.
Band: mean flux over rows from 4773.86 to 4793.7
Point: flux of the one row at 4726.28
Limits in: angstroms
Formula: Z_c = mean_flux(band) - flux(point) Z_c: -0.11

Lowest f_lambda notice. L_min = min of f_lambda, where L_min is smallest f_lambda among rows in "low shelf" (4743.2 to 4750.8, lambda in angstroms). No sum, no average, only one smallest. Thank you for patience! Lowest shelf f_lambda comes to 0.485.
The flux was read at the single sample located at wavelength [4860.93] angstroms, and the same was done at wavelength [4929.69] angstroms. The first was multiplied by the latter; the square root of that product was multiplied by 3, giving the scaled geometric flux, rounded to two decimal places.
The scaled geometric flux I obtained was 1.91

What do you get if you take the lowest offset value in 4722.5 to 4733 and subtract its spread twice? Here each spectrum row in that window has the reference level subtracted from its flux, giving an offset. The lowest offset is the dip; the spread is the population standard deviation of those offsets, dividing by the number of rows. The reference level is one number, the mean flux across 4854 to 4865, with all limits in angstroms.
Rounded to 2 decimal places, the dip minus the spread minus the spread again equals -0.25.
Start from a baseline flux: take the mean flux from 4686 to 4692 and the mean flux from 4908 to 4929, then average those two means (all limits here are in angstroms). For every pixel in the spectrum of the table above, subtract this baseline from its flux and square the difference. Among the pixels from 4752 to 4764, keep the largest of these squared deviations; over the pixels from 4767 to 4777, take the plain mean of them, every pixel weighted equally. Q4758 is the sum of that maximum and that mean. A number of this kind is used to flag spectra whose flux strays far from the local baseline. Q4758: 0.10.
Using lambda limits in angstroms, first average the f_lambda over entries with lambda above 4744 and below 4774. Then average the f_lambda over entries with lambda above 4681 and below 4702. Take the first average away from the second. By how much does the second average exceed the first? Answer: -0.06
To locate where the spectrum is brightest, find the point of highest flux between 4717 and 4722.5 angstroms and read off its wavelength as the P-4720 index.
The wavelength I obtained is 4721.93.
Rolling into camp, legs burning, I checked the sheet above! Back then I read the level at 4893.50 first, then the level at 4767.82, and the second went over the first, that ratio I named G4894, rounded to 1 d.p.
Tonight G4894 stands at 1.2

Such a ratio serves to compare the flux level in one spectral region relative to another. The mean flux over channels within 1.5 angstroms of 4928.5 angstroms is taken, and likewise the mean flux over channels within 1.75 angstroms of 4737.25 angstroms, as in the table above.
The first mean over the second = 1.1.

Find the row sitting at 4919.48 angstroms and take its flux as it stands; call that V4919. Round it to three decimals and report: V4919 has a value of 0.531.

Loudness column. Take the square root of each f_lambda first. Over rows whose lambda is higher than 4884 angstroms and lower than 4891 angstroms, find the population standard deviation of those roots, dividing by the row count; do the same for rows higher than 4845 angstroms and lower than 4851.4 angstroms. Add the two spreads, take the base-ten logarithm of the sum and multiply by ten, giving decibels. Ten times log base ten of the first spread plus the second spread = -9.5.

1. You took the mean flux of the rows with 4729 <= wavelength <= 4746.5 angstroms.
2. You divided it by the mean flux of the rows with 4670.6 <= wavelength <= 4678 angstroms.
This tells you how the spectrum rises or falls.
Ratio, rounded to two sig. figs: 0.95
